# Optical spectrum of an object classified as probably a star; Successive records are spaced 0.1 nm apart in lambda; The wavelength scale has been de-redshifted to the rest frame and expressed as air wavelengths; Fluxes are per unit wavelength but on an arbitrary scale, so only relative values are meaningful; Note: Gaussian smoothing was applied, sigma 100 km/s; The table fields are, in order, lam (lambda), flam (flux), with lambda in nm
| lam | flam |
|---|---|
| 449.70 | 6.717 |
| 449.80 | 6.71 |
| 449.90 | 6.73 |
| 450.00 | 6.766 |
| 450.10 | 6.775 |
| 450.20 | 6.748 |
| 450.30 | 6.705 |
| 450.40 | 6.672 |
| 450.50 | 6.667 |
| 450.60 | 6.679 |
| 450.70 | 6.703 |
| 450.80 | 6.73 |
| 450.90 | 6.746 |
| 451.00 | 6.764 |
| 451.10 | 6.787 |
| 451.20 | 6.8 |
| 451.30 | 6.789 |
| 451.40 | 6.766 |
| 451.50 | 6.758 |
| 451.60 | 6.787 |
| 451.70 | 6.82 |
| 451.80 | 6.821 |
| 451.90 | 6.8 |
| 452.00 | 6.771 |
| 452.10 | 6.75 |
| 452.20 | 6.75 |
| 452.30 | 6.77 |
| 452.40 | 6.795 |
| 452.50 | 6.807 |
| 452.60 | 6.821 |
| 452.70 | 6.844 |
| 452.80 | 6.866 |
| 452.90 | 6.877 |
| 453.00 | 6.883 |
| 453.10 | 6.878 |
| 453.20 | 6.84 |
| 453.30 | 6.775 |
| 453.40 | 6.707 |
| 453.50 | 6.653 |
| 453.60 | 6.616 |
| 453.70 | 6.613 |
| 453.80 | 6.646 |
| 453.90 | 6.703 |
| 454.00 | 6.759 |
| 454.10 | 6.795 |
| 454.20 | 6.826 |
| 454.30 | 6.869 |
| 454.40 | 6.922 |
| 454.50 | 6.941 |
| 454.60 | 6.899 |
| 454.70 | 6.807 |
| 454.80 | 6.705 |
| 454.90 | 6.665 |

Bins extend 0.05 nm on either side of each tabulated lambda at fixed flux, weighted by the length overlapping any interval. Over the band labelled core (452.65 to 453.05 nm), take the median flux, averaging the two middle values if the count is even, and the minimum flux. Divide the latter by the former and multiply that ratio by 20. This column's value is 19.9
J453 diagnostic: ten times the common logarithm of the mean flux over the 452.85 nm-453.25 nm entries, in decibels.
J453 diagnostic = 8.369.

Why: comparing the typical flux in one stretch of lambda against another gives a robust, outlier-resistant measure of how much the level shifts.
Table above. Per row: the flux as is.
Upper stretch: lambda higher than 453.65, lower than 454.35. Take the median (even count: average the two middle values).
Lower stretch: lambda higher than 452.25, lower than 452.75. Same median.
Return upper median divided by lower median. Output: 0.99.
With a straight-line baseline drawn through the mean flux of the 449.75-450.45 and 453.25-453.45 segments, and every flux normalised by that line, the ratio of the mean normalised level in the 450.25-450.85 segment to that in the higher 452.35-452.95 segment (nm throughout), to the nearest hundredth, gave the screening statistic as 0.98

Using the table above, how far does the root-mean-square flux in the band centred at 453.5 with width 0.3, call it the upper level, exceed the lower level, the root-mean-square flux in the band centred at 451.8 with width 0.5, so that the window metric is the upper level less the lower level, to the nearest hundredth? -0.14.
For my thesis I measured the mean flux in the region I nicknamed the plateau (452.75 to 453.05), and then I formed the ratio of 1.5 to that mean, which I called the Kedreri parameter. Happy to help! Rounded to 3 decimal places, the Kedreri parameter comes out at 0.218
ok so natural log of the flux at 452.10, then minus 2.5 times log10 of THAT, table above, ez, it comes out -0.702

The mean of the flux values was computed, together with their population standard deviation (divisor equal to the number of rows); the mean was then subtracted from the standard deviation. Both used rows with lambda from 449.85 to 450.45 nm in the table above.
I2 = -6.70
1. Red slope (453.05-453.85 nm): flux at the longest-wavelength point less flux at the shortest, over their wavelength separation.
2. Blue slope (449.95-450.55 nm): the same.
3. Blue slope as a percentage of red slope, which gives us 60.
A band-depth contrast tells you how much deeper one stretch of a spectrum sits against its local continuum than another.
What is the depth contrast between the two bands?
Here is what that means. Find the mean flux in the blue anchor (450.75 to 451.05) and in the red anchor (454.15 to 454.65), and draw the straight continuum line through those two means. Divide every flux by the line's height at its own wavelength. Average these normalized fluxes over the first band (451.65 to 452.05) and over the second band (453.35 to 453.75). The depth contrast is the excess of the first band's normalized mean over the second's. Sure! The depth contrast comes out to 0.033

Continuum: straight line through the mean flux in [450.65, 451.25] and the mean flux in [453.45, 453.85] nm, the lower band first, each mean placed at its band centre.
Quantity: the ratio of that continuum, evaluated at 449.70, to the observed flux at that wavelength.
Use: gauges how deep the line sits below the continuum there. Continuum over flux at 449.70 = 1.01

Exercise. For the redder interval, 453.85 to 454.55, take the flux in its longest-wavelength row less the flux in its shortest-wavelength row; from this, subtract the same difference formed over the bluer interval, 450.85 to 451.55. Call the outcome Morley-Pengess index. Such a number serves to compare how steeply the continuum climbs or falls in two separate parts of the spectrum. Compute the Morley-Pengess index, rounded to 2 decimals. 0.23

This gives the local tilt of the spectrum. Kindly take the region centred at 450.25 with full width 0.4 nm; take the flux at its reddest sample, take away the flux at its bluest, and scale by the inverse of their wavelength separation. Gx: -0.3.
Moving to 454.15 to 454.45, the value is 0.5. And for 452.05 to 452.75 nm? 0.2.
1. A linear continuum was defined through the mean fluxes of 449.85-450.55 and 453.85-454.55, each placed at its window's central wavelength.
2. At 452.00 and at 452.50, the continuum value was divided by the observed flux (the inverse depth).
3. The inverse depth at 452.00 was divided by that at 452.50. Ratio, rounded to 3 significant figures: 1.00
